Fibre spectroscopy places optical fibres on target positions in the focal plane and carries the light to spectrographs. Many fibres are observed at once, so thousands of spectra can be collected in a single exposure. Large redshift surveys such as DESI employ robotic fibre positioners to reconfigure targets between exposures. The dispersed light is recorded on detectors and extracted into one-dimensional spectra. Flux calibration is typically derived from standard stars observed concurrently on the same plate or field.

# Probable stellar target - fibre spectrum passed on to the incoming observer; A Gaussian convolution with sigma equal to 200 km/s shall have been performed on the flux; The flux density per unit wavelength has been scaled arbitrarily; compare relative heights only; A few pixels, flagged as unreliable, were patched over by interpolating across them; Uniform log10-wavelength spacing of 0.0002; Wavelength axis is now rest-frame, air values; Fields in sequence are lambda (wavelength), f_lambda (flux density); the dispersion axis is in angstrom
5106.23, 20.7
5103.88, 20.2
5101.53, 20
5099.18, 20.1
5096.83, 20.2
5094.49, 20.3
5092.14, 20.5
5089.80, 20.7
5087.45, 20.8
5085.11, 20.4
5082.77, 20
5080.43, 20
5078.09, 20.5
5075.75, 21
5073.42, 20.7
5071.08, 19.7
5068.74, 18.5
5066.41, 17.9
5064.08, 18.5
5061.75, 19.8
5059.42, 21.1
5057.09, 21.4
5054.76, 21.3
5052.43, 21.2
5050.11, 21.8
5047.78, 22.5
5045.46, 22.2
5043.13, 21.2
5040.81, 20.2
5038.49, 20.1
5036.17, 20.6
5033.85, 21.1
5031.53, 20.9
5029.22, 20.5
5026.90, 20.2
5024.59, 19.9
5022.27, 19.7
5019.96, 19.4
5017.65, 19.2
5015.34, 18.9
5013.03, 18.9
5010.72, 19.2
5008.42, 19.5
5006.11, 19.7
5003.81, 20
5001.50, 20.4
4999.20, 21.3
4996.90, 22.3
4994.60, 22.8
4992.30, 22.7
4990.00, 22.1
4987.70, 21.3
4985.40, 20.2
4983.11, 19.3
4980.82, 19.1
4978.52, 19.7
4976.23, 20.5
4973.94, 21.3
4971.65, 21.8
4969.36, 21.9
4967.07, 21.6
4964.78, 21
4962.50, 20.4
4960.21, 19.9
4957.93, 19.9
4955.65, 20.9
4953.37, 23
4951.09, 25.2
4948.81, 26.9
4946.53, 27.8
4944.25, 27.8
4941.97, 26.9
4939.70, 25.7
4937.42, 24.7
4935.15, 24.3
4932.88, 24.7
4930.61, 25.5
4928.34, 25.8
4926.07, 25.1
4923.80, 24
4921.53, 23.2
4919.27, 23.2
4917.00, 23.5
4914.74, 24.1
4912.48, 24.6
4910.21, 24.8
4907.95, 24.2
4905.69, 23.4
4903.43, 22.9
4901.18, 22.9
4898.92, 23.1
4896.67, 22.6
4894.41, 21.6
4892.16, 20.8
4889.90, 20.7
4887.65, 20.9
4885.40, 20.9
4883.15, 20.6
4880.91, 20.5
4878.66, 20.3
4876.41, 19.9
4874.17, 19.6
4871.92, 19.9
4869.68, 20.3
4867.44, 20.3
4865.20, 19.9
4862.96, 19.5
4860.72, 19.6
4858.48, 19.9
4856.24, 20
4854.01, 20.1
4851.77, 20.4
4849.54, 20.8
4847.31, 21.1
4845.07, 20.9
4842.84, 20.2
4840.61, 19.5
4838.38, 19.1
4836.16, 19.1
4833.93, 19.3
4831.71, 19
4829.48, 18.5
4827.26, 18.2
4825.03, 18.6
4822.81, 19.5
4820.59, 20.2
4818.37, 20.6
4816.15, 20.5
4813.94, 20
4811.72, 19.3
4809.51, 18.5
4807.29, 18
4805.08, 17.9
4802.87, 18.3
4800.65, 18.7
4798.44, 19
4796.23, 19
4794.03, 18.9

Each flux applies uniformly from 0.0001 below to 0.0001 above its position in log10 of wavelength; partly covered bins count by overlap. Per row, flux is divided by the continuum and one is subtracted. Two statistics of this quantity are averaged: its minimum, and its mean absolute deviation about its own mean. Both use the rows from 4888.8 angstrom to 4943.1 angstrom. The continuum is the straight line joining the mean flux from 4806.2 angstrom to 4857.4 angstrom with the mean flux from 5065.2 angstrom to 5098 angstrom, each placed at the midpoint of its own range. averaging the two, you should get 0.054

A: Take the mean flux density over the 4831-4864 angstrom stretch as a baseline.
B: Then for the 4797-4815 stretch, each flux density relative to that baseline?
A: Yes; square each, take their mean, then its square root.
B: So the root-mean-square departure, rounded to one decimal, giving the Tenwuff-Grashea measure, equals 1.4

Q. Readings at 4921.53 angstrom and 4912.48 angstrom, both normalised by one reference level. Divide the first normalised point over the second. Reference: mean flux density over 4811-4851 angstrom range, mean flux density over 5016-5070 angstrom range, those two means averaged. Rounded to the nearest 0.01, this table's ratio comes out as 0.94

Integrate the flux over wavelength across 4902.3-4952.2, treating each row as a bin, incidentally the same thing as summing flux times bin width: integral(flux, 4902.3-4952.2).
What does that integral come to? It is 1244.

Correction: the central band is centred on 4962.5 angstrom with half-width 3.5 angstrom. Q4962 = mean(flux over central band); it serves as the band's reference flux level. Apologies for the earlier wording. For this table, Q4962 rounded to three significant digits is 20.4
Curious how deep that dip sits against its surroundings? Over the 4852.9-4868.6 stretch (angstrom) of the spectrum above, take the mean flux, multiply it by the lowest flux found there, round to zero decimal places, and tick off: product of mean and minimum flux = 388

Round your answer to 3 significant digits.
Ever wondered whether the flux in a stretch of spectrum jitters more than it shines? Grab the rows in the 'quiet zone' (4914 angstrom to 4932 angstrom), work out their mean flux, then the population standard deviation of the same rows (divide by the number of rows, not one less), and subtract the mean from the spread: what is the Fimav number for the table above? -23.3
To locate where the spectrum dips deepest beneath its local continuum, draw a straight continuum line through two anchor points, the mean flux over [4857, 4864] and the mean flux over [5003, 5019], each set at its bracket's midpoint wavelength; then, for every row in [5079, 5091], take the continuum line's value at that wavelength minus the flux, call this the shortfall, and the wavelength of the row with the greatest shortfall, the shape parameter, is 5080.43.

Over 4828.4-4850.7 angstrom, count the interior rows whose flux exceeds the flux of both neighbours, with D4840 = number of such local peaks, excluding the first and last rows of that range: 2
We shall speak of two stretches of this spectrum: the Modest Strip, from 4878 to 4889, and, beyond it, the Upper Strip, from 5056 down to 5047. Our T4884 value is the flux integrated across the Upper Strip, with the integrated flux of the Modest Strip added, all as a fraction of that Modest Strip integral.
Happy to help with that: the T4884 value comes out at 1.9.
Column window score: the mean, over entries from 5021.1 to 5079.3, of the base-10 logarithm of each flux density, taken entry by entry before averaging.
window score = 1.31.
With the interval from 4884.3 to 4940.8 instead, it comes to 1.37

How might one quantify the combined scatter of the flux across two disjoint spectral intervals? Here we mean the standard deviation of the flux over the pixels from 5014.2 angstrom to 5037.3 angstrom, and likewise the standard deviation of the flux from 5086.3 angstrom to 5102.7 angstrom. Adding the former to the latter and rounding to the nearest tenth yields 1.0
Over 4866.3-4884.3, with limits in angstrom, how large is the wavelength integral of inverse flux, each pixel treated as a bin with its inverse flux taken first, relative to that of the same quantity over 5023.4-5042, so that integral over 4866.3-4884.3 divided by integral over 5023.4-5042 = 0.98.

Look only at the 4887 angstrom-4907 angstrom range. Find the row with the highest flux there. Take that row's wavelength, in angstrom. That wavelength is 4905.69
